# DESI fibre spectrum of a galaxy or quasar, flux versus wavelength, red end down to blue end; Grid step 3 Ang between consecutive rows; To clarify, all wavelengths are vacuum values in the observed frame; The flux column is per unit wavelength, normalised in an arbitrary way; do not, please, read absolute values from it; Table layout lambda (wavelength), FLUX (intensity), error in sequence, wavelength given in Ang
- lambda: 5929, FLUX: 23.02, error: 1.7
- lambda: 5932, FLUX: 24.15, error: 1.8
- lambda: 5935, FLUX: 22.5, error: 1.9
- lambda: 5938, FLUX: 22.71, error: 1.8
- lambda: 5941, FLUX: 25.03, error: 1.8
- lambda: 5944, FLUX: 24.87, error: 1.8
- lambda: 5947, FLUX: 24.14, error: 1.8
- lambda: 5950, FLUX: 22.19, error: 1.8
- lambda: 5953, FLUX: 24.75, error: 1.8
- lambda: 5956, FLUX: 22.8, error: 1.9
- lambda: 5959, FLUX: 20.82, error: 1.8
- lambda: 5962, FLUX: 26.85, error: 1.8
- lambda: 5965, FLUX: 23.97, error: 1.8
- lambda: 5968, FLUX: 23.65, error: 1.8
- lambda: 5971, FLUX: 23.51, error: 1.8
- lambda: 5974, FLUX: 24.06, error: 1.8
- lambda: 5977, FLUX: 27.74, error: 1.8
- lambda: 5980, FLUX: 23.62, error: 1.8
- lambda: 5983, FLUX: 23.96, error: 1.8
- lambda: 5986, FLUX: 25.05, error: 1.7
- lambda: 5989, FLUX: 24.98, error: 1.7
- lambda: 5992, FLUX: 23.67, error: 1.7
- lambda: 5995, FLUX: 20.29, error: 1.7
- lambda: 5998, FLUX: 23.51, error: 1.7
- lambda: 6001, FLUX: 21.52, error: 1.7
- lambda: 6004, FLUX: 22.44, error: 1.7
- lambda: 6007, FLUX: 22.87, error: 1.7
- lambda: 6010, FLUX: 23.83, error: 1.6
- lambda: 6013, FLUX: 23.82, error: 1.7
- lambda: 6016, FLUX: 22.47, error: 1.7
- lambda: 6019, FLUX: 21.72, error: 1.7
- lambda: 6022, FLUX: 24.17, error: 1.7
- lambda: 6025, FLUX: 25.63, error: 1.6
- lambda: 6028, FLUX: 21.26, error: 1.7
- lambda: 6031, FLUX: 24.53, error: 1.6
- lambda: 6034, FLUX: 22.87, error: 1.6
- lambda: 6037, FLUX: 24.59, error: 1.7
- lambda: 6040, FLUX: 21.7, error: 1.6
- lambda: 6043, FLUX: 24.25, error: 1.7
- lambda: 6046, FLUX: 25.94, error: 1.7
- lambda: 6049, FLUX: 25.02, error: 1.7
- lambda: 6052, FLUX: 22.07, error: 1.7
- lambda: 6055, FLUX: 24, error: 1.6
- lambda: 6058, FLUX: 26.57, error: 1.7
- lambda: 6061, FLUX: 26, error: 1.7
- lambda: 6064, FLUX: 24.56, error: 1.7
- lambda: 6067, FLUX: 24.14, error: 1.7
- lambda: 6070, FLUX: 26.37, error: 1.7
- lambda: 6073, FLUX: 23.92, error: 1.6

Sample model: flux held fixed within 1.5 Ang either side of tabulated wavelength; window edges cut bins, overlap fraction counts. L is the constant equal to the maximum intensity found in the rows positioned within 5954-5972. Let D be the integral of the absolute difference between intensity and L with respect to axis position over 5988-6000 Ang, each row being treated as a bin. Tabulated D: 47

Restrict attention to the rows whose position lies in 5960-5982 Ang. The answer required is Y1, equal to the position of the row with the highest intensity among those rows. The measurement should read 5977 Ang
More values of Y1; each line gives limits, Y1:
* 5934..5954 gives 5941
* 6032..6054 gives 6046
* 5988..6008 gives 5989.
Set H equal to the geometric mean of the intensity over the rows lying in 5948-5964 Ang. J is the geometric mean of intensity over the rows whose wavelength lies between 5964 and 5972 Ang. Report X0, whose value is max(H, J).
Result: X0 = 23.7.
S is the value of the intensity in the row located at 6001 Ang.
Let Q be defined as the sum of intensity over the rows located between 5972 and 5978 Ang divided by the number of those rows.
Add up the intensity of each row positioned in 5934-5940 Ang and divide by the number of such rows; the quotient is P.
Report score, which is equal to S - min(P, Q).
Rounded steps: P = 22.6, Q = 25.9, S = 21.52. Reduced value -1.1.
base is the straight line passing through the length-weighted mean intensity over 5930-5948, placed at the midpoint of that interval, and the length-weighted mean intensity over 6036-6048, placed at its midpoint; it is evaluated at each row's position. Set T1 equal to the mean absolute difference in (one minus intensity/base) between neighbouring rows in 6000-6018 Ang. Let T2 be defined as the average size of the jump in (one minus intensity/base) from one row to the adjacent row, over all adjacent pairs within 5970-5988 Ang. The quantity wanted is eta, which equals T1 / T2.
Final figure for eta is 0.4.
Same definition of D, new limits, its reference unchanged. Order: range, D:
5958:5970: 35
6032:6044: 42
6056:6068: 18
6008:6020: 46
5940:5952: 34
